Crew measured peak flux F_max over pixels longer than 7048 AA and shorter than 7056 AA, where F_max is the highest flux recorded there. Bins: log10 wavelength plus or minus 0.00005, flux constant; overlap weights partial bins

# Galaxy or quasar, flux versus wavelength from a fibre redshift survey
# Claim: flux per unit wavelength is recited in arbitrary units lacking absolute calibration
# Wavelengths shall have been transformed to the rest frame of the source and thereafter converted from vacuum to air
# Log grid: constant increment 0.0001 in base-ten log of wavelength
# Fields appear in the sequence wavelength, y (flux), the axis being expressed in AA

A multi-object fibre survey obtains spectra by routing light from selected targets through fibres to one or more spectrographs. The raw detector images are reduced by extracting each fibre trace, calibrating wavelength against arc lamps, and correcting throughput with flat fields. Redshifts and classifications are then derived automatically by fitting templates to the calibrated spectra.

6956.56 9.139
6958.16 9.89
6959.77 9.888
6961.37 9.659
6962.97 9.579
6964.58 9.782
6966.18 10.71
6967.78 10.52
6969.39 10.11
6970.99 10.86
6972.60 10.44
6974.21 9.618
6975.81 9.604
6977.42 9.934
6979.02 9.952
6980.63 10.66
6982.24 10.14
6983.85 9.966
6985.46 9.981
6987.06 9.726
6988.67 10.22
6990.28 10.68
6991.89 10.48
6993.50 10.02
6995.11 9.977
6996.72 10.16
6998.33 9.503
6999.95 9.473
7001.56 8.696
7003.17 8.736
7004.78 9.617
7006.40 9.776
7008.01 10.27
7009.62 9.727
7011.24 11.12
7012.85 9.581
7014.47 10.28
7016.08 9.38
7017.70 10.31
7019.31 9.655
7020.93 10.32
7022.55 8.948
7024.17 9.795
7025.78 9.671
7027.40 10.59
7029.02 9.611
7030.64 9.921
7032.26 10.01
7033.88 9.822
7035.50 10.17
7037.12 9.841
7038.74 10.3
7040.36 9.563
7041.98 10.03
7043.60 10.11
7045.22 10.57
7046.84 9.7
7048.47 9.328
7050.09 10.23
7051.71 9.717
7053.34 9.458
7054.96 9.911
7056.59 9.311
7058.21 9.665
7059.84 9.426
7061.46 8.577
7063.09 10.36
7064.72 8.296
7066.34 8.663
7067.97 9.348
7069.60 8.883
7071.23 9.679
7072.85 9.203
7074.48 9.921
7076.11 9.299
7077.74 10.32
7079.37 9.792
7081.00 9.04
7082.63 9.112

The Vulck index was 10.23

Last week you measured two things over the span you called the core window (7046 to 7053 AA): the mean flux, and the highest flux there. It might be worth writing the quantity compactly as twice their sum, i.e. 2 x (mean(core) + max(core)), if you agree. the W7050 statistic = 39.9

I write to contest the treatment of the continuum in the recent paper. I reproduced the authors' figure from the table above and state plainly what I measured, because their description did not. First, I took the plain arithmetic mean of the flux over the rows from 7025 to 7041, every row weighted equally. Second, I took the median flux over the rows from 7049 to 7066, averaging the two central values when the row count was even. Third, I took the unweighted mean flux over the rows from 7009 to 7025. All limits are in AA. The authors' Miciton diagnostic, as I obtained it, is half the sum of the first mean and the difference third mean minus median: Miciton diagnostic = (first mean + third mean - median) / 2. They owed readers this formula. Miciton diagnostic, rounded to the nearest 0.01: 5.15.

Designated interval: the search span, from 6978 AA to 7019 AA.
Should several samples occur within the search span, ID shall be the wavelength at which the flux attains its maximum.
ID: 7011.24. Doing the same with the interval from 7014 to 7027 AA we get 7020.93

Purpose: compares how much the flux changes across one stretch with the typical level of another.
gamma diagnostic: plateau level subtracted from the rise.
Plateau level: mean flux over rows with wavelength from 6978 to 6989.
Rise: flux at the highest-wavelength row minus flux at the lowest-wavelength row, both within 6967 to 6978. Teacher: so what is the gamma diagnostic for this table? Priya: -10.7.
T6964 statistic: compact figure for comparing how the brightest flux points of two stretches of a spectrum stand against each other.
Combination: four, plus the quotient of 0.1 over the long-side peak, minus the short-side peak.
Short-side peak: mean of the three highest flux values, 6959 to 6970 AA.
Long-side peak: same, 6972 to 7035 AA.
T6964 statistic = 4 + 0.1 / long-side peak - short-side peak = -6.44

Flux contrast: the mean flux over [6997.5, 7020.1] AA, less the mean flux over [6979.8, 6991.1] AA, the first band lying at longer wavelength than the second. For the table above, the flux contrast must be -0.5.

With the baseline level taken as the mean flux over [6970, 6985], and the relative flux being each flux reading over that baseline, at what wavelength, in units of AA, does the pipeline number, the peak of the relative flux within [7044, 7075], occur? 7045.22 AA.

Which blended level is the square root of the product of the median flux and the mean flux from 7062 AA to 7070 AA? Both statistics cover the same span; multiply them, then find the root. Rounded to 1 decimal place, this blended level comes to 9.0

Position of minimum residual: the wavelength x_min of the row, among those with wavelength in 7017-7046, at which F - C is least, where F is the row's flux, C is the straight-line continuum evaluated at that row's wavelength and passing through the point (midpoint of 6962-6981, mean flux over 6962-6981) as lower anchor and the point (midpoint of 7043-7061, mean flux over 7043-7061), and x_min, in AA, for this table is 7022.55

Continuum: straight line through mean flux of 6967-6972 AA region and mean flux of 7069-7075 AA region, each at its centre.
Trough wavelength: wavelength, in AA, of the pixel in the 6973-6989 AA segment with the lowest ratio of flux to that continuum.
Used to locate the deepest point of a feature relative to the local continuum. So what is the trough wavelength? 6974.21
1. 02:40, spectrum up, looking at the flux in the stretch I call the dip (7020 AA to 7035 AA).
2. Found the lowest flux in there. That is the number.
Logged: 8.948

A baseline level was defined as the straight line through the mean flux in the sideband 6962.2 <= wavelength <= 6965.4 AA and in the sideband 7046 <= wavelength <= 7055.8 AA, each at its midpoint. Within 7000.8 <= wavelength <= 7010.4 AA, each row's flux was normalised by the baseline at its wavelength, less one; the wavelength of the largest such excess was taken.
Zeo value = 7008.01 AA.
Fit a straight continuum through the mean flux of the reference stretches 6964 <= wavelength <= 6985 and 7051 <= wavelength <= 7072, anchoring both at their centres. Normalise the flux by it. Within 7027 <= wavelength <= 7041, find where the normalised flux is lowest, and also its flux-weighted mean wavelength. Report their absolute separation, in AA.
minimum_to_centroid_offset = 4.8 AA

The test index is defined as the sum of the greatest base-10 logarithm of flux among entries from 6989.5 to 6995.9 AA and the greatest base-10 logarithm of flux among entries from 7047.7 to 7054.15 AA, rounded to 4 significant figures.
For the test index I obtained 2.038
